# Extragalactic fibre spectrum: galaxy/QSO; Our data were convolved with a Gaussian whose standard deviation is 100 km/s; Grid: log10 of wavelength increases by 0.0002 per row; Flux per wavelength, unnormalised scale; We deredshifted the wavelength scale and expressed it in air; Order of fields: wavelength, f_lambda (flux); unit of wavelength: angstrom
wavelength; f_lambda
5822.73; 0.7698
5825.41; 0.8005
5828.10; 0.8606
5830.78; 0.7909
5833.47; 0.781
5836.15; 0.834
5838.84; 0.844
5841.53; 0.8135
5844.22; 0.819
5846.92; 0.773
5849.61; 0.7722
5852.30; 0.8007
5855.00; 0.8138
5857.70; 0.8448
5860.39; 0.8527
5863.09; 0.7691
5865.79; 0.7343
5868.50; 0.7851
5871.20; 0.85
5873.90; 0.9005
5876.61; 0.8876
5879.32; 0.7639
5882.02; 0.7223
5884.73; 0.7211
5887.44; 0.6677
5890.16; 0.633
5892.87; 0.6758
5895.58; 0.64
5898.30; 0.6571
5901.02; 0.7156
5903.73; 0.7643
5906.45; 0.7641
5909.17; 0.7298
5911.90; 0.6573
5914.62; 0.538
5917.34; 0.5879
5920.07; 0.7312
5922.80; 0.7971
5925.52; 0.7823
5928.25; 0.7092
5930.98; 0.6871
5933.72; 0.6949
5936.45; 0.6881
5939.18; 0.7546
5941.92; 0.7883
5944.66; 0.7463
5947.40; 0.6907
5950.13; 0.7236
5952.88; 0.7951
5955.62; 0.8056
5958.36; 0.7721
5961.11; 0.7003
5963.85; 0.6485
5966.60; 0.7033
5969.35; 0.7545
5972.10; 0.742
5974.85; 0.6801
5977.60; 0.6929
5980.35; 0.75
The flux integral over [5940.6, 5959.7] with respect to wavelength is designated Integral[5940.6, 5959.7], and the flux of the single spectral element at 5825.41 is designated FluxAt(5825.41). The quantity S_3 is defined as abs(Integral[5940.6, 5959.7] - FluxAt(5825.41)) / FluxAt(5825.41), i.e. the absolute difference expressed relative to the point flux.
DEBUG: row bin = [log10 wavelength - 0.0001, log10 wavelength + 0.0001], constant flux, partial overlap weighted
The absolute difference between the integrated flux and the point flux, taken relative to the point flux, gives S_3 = 17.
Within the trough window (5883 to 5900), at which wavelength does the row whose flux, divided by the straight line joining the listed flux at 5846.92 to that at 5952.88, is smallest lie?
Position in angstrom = 5890.16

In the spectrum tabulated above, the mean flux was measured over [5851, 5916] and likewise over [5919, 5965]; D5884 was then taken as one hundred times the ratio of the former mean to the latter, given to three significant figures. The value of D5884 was 101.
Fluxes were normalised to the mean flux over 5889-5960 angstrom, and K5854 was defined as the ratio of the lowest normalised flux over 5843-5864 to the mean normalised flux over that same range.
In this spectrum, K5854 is 0.95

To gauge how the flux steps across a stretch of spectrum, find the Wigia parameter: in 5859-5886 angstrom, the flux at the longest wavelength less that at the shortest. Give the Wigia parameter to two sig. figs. -0.13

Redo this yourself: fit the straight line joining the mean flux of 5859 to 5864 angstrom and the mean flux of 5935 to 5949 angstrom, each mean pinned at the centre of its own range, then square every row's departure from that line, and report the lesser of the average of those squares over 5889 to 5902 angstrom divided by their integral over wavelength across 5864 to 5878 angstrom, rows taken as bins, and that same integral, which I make 0.07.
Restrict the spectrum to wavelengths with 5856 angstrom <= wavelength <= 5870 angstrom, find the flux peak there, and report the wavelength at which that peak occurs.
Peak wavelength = 5860.39 angstrom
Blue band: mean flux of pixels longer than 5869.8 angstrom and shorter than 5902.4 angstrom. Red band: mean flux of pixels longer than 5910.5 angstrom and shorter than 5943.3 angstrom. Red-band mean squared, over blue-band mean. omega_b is 0.668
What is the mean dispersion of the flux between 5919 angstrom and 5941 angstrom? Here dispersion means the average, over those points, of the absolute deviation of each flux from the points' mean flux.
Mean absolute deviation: 0.036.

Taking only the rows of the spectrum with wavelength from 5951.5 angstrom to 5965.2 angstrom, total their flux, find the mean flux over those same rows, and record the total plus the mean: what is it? 4.5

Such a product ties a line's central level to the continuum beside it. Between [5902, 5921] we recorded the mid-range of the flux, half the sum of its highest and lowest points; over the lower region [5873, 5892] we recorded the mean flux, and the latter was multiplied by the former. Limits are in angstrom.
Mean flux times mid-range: 0.49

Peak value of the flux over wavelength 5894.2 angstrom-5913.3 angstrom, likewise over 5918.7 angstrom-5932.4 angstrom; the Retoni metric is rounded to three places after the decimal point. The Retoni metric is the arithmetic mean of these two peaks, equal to 0.781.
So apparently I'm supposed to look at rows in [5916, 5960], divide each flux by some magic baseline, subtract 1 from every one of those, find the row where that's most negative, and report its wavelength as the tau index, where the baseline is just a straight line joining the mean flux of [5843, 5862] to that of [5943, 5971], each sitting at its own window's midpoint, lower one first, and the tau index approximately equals 5917.34 angstrom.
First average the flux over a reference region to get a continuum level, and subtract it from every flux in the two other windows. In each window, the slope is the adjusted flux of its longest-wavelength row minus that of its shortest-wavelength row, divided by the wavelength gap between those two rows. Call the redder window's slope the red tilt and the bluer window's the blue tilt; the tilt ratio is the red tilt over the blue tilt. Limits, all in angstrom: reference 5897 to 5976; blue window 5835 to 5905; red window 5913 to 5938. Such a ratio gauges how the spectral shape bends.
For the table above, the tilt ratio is -6.7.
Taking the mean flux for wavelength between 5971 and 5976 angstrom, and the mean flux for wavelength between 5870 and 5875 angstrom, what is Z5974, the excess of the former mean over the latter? -0.16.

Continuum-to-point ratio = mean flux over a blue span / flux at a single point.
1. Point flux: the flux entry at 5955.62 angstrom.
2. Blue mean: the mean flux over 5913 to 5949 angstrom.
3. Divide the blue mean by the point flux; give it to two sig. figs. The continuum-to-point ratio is 0.88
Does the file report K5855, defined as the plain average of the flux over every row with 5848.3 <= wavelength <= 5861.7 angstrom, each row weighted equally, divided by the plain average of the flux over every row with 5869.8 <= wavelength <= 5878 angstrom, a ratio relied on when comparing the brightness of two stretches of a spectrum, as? 0.93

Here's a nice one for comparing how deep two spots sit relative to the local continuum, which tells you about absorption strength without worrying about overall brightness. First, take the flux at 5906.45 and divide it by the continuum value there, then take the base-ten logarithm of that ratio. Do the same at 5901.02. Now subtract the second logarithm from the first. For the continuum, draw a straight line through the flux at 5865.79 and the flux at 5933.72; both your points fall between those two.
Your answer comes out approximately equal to 0.03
